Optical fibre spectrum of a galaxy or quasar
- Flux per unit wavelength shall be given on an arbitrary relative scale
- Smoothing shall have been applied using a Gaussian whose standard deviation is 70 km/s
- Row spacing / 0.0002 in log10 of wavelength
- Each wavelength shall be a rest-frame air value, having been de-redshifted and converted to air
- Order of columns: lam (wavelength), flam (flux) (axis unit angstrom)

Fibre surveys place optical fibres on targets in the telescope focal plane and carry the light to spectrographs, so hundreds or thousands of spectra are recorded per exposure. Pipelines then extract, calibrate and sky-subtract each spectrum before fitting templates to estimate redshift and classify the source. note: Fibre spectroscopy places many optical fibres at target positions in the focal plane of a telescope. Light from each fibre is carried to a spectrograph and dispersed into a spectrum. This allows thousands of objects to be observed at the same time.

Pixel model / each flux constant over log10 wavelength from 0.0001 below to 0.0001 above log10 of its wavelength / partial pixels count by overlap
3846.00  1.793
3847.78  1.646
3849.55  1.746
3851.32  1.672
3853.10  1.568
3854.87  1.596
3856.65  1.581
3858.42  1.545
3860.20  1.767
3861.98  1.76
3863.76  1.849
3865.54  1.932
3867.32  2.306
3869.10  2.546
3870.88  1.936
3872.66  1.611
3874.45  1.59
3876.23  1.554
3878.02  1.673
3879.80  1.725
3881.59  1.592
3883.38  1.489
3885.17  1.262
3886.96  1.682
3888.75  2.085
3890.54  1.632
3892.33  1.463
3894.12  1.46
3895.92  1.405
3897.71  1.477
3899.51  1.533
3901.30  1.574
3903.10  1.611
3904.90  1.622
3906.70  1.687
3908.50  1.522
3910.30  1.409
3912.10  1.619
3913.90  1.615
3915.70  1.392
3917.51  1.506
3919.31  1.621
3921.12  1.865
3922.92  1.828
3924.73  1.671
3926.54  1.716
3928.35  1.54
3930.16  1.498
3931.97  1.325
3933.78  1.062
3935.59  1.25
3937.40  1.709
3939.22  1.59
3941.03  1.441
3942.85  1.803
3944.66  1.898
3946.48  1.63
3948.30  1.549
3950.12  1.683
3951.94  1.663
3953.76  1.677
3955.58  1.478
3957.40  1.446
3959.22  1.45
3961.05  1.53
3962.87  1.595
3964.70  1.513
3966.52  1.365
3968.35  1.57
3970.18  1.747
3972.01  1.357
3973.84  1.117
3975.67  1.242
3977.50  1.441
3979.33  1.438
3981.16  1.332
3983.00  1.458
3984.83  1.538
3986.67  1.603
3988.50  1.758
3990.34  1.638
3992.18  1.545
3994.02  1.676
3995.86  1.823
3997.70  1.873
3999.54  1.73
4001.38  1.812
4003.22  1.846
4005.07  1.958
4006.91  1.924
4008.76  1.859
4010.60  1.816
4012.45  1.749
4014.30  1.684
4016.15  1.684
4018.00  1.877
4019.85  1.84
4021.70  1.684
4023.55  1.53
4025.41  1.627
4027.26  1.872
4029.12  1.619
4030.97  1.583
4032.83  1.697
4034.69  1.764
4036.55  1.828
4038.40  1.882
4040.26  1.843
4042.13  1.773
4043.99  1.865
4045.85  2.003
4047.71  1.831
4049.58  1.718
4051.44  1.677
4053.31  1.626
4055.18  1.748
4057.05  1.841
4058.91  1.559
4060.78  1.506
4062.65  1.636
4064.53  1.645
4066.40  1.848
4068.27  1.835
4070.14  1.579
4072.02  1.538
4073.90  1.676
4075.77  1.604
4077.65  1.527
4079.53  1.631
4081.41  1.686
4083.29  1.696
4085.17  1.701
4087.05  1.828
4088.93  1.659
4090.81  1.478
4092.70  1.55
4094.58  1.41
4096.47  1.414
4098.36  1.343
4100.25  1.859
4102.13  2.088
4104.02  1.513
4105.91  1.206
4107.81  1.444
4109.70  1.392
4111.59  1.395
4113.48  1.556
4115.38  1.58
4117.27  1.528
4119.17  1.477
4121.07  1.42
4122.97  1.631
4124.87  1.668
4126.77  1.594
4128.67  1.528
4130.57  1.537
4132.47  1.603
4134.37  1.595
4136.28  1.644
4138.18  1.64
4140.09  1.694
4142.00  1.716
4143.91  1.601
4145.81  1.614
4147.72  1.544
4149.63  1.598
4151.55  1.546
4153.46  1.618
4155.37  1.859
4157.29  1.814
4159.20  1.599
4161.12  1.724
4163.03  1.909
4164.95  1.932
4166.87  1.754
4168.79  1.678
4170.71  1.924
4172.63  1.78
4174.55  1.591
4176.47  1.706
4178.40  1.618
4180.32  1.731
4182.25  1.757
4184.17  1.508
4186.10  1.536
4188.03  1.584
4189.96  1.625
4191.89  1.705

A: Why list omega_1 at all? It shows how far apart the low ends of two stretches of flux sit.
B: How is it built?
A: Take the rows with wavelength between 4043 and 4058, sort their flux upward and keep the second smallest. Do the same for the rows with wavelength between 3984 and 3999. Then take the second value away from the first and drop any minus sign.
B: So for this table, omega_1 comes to 0.132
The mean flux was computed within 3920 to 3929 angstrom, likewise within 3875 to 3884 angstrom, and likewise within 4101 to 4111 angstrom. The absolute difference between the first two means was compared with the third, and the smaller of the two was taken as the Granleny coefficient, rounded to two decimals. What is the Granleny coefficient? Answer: 0.12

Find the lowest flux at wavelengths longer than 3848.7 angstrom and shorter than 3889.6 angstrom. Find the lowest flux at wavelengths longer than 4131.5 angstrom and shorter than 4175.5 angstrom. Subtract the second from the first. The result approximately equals -0.28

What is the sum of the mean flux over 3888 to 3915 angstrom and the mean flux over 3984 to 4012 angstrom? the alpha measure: 3.34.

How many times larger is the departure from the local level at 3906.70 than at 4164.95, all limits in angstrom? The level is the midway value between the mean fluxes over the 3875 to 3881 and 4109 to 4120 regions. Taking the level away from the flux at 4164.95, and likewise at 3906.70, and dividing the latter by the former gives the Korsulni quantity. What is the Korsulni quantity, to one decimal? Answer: 0.3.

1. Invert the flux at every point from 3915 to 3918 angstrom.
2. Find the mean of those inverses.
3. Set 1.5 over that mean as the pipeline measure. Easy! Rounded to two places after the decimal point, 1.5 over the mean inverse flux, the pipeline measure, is 2.17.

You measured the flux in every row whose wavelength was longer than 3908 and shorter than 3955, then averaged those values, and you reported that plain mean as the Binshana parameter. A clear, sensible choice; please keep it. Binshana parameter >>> 1.58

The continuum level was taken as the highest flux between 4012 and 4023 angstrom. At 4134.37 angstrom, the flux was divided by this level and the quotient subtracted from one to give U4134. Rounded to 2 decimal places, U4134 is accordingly 0.15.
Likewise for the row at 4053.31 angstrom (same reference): 0.13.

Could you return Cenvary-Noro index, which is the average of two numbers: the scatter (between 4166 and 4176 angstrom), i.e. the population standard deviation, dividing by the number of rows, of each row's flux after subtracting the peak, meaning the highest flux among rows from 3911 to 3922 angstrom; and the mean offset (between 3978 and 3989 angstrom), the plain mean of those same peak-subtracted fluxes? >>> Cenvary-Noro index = -0.12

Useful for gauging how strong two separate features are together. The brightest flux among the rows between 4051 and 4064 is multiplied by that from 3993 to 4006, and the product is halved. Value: 1.80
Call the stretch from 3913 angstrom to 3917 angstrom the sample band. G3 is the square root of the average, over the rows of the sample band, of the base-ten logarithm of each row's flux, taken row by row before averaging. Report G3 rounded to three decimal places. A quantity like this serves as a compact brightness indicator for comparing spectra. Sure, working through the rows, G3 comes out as 0.419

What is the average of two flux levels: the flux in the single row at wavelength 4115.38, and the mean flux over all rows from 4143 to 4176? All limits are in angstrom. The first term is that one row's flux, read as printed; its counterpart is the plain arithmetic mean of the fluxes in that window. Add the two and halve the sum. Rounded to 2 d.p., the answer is 1.65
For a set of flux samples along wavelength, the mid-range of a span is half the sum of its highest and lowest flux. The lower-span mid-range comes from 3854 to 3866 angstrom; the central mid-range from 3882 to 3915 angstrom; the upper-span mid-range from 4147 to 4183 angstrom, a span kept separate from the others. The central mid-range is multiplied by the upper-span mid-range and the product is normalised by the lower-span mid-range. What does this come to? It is 1.67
